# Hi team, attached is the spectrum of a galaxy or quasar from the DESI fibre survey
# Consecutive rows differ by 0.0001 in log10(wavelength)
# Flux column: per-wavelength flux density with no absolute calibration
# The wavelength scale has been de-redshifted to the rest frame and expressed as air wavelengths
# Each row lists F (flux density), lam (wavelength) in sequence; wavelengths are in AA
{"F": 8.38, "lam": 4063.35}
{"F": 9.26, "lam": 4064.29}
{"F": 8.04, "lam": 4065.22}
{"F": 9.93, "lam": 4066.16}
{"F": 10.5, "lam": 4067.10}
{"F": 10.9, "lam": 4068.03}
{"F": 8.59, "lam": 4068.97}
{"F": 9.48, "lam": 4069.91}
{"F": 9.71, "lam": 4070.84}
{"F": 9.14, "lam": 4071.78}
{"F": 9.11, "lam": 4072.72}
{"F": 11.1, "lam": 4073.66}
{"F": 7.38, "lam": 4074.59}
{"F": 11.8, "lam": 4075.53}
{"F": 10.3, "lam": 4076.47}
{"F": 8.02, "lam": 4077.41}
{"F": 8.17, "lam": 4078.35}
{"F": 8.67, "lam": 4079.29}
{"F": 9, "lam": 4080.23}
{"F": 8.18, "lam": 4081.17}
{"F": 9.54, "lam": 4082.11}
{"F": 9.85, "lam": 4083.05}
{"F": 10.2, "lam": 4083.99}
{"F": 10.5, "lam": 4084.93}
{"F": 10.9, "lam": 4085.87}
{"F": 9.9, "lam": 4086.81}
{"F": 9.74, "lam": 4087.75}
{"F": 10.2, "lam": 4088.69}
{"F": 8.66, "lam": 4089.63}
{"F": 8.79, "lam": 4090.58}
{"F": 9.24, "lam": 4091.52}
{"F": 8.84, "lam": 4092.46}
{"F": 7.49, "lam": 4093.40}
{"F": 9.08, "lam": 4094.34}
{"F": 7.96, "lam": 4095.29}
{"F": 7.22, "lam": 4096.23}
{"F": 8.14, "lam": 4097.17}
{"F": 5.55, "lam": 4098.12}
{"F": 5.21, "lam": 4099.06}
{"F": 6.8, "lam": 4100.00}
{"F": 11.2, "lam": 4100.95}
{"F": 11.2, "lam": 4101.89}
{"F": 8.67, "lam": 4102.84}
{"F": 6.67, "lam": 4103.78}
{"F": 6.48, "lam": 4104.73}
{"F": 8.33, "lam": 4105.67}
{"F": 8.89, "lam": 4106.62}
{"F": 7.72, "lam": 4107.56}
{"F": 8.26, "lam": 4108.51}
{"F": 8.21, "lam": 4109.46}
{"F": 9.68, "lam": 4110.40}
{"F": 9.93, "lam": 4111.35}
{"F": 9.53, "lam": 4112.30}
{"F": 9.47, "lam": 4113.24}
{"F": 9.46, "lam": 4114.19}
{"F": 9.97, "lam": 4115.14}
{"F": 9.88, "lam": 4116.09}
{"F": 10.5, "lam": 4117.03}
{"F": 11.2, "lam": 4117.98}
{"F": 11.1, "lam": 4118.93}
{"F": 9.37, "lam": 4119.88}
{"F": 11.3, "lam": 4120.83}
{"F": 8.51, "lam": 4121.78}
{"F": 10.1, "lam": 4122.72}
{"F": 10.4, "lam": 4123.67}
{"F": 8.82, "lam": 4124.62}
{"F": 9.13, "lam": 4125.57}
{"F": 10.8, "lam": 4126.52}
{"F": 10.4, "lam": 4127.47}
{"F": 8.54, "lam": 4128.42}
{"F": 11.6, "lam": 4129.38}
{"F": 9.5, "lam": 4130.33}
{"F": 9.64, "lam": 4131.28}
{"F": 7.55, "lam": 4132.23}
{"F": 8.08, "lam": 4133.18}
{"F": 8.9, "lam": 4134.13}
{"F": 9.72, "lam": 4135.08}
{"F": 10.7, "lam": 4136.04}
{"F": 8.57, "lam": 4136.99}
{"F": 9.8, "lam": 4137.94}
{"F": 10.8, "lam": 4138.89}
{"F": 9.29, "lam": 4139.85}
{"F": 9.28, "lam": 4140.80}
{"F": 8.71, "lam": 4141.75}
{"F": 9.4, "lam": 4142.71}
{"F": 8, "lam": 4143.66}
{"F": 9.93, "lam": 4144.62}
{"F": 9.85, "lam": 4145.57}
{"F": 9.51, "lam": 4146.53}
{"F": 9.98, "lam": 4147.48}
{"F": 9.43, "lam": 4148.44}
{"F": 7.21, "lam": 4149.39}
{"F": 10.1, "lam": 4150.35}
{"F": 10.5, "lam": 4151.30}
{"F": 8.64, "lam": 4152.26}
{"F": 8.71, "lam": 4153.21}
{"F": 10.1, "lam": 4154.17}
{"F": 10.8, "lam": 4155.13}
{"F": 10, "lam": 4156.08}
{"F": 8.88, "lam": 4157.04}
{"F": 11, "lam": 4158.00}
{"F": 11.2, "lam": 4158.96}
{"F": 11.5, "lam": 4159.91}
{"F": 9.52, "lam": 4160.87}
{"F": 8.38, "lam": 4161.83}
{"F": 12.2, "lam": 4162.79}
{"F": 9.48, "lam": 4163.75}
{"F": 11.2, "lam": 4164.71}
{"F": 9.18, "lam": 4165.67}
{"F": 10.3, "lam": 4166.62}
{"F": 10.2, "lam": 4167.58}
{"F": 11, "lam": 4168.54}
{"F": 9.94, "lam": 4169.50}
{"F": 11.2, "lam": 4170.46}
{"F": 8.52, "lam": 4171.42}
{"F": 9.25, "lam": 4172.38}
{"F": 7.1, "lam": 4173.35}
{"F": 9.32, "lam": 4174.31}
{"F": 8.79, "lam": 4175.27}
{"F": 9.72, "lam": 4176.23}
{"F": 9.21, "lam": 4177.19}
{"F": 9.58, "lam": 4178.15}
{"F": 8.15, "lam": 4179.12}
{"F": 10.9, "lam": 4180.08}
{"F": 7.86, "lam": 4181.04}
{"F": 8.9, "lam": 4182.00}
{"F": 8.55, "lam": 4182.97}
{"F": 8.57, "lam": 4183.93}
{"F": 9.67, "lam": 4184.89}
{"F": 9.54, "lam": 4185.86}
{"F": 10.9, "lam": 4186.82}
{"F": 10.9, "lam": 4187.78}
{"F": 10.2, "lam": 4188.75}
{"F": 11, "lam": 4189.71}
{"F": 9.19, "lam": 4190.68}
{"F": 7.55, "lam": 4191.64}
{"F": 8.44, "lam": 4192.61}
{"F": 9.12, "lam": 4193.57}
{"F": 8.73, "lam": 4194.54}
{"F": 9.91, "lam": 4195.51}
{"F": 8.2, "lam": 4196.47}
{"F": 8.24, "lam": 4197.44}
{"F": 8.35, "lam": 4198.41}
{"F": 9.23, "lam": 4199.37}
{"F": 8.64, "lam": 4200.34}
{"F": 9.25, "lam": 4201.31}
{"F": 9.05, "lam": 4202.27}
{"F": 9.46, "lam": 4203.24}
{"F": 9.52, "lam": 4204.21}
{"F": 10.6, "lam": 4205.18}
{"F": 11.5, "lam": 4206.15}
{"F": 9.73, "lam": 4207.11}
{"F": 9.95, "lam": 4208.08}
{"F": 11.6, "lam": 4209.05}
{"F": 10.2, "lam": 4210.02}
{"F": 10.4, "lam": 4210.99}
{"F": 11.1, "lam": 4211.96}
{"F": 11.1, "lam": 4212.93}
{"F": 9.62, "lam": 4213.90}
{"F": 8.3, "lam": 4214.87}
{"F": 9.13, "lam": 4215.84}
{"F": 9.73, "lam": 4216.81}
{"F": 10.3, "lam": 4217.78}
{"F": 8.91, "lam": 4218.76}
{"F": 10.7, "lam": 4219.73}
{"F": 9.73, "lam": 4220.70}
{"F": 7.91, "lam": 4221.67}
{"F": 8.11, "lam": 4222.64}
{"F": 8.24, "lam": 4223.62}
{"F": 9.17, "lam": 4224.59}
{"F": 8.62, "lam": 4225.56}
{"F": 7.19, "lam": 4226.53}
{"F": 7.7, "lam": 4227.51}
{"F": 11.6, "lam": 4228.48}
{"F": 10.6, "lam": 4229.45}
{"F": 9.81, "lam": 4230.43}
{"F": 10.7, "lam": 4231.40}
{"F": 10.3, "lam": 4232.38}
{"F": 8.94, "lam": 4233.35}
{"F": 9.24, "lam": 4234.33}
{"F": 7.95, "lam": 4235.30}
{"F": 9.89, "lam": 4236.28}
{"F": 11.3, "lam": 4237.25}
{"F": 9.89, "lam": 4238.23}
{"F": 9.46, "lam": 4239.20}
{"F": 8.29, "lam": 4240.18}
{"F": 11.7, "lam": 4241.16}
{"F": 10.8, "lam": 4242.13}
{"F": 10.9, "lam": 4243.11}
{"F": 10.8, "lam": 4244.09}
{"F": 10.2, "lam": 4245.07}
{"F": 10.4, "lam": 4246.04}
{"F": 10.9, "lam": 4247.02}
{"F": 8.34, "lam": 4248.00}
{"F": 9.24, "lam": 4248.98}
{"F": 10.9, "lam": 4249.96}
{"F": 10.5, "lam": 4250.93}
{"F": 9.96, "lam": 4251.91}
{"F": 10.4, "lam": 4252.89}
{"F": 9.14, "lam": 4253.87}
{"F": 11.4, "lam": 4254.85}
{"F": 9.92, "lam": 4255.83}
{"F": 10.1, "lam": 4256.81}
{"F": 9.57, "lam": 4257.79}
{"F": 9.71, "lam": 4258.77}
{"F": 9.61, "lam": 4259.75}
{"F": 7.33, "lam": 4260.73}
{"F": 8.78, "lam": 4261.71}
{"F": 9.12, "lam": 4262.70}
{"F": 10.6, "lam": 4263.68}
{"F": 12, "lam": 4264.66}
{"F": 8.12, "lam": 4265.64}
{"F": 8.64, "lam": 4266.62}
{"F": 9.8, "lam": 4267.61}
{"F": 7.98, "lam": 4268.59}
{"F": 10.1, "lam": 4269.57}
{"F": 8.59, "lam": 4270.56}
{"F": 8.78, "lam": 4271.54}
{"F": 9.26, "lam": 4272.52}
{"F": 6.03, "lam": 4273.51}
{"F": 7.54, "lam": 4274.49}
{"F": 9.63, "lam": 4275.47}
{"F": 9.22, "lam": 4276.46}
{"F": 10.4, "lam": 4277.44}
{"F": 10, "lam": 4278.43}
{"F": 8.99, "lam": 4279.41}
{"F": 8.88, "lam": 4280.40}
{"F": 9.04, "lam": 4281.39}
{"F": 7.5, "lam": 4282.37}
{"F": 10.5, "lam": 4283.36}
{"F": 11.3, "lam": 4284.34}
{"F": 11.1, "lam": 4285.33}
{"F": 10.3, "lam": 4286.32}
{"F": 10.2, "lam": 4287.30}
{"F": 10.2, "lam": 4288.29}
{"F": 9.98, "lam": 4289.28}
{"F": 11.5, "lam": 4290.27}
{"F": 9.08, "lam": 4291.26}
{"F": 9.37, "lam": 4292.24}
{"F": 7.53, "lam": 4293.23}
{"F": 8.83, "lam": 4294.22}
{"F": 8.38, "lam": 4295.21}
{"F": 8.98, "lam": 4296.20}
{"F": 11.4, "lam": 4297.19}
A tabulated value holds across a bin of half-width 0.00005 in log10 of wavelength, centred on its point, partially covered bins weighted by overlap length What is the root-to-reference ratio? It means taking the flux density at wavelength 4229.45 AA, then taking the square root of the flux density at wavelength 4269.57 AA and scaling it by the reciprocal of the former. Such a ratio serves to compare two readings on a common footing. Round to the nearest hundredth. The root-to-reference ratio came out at 0.30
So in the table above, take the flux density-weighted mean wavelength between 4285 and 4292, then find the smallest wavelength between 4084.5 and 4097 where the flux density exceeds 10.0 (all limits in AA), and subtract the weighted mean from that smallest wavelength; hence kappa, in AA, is -203.3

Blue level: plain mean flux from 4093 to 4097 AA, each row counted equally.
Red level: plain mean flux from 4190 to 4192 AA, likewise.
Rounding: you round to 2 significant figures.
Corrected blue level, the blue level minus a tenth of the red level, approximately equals 7.1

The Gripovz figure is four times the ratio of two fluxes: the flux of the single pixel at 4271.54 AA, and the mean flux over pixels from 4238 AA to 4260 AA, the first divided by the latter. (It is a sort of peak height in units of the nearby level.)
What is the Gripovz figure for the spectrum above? 3.5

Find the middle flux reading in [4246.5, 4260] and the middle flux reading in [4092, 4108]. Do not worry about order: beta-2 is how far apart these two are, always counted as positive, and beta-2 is 2.0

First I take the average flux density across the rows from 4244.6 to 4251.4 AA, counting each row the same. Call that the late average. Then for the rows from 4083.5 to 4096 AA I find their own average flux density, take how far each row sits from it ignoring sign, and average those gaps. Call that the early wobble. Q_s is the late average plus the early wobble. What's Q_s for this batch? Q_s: 10.9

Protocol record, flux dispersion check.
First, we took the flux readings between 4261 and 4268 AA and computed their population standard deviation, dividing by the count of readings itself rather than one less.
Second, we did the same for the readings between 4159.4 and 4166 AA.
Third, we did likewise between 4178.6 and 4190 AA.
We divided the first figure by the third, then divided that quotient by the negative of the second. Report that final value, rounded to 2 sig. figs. -0.84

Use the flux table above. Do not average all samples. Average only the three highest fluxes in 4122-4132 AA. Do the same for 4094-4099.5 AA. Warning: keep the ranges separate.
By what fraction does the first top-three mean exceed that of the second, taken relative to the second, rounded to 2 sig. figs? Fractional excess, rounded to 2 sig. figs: 0.30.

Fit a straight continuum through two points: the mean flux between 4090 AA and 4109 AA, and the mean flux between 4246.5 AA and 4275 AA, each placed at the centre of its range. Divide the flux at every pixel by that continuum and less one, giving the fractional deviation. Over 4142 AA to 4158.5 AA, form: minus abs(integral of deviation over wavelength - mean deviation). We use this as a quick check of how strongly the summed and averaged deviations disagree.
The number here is -1.9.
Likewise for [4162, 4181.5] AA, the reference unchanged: -2.1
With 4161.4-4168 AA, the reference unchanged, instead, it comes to -1.0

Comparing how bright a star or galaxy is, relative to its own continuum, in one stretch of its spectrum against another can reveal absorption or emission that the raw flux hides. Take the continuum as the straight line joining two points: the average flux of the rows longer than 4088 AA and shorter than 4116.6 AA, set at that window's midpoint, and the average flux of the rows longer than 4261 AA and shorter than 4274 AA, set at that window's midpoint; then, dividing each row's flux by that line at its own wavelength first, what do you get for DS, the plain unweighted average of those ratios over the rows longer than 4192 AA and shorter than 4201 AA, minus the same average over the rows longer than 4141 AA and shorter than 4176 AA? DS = -0.12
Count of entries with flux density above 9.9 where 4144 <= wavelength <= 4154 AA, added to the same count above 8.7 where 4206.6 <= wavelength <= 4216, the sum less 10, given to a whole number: 3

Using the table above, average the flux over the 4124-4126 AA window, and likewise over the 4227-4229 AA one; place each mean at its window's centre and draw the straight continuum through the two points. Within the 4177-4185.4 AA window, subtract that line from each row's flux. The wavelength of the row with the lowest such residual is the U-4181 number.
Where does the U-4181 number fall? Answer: 4181.04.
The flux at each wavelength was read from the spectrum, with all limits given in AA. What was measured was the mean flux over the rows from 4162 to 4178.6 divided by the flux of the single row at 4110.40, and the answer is 1.01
